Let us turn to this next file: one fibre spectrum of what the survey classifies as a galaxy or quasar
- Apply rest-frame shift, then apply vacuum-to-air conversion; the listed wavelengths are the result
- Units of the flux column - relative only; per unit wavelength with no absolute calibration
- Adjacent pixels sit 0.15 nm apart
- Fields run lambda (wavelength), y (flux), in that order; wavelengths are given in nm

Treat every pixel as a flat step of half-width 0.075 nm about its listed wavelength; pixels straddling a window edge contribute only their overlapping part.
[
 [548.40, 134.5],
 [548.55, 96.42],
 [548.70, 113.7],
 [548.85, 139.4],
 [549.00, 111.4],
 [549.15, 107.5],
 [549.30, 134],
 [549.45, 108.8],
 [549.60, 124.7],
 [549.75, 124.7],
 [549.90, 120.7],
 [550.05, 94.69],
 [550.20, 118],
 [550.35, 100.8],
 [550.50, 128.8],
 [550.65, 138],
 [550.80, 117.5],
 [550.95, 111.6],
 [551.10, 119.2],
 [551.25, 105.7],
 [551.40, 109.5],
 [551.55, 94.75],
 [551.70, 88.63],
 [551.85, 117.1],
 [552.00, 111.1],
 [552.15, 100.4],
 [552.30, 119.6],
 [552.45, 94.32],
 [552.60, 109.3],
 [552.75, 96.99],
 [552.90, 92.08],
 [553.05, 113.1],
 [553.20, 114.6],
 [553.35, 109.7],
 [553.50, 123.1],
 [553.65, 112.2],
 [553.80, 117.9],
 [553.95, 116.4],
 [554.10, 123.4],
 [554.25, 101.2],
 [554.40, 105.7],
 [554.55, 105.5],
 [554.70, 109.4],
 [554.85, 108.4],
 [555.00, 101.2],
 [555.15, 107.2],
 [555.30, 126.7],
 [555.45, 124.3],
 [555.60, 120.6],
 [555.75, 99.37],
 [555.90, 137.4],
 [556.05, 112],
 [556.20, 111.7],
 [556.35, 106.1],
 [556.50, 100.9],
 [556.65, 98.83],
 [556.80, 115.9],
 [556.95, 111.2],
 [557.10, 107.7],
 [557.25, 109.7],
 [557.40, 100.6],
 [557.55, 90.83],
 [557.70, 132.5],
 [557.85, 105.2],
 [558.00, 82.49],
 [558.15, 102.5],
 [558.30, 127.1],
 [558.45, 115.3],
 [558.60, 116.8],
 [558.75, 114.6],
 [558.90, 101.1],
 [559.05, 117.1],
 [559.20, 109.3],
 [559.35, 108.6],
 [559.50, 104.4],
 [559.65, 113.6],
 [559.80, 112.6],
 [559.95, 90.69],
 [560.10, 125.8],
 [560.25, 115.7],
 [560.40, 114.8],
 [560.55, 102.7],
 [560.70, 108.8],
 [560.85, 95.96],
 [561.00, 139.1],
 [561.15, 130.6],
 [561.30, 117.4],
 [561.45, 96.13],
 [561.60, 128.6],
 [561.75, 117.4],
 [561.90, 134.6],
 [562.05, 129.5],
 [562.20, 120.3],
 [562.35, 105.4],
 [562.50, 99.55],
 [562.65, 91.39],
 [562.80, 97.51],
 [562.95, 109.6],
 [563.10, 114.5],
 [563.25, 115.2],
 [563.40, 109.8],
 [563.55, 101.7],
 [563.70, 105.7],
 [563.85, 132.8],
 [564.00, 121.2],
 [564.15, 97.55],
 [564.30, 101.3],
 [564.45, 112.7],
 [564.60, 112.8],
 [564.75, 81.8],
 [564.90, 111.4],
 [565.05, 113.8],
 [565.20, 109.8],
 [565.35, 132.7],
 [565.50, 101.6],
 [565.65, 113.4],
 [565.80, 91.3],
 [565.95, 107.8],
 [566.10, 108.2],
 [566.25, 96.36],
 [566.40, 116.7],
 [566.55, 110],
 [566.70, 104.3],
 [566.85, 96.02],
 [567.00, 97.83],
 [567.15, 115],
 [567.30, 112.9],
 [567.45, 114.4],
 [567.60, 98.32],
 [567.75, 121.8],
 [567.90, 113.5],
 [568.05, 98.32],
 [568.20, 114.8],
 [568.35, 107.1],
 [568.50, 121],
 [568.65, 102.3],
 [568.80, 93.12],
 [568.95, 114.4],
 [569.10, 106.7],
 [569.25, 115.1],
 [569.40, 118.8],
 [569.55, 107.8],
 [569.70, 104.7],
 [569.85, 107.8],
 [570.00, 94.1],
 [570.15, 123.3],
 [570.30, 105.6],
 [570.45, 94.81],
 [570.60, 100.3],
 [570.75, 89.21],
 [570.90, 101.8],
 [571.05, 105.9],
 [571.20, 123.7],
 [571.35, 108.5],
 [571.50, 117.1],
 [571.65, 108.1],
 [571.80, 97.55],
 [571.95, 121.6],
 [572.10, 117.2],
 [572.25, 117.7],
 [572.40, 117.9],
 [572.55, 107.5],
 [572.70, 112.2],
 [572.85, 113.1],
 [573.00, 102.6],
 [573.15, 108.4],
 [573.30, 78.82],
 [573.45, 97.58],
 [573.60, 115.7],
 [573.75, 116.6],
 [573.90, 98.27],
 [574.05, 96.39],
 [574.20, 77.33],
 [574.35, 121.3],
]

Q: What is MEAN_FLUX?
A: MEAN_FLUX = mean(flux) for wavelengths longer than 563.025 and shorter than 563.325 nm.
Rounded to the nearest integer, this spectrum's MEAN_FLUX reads 115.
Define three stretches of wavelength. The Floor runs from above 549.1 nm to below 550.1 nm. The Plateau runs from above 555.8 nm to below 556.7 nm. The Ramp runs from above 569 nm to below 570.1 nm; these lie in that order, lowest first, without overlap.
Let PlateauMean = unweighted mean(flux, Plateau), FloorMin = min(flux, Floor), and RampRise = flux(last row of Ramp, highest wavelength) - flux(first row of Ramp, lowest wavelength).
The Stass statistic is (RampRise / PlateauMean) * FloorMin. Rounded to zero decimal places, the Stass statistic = -11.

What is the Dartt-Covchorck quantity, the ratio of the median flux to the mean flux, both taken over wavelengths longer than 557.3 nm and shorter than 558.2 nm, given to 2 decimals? 0.99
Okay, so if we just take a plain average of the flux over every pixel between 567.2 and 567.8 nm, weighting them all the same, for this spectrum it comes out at 112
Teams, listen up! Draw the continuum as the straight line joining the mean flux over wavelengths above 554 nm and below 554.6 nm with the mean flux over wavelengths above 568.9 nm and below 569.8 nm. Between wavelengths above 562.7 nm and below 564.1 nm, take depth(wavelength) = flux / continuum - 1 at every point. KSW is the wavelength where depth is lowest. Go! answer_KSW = 562.80 nm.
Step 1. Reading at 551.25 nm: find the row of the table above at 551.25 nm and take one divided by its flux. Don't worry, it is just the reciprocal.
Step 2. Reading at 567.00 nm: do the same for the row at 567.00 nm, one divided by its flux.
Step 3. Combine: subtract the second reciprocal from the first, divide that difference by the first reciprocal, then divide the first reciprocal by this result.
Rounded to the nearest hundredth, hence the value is -0.12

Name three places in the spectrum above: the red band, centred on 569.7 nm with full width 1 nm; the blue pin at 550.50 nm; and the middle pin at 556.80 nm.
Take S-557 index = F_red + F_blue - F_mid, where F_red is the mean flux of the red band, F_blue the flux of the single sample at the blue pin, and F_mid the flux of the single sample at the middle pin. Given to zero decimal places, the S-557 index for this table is 123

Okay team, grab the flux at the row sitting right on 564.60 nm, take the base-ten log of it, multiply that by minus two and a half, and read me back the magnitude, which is -5.13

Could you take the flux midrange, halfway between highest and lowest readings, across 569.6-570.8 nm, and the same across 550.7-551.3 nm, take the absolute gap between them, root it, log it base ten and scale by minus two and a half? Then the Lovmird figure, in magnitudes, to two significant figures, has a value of -0.99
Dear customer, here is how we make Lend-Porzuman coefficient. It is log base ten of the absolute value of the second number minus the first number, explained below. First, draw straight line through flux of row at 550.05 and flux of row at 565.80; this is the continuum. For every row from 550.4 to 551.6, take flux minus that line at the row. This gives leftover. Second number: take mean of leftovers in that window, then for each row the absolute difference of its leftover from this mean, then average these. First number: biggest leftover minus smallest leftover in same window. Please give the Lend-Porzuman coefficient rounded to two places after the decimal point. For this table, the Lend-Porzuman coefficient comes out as 1.52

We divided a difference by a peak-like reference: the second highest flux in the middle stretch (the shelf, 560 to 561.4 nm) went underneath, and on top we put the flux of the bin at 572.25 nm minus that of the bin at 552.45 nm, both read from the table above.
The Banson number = 0.18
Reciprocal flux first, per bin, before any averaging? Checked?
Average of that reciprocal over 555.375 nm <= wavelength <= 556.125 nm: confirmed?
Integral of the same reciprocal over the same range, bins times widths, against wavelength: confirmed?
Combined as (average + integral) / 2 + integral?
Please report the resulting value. 0.014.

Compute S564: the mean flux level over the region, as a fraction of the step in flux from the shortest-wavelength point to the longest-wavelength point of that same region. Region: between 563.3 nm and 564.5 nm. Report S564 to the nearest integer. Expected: 38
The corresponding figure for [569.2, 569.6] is -16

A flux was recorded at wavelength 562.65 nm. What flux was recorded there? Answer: 91.39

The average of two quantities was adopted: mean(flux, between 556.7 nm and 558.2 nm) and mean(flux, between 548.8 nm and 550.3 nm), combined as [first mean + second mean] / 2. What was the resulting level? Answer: 112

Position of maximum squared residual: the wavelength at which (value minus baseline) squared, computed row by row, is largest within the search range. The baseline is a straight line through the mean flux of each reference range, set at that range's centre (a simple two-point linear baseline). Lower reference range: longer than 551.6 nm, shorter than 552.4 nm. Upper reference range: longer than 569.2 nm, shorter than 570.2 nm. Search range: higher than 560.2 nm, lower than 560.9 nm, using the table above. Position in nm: 560.85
